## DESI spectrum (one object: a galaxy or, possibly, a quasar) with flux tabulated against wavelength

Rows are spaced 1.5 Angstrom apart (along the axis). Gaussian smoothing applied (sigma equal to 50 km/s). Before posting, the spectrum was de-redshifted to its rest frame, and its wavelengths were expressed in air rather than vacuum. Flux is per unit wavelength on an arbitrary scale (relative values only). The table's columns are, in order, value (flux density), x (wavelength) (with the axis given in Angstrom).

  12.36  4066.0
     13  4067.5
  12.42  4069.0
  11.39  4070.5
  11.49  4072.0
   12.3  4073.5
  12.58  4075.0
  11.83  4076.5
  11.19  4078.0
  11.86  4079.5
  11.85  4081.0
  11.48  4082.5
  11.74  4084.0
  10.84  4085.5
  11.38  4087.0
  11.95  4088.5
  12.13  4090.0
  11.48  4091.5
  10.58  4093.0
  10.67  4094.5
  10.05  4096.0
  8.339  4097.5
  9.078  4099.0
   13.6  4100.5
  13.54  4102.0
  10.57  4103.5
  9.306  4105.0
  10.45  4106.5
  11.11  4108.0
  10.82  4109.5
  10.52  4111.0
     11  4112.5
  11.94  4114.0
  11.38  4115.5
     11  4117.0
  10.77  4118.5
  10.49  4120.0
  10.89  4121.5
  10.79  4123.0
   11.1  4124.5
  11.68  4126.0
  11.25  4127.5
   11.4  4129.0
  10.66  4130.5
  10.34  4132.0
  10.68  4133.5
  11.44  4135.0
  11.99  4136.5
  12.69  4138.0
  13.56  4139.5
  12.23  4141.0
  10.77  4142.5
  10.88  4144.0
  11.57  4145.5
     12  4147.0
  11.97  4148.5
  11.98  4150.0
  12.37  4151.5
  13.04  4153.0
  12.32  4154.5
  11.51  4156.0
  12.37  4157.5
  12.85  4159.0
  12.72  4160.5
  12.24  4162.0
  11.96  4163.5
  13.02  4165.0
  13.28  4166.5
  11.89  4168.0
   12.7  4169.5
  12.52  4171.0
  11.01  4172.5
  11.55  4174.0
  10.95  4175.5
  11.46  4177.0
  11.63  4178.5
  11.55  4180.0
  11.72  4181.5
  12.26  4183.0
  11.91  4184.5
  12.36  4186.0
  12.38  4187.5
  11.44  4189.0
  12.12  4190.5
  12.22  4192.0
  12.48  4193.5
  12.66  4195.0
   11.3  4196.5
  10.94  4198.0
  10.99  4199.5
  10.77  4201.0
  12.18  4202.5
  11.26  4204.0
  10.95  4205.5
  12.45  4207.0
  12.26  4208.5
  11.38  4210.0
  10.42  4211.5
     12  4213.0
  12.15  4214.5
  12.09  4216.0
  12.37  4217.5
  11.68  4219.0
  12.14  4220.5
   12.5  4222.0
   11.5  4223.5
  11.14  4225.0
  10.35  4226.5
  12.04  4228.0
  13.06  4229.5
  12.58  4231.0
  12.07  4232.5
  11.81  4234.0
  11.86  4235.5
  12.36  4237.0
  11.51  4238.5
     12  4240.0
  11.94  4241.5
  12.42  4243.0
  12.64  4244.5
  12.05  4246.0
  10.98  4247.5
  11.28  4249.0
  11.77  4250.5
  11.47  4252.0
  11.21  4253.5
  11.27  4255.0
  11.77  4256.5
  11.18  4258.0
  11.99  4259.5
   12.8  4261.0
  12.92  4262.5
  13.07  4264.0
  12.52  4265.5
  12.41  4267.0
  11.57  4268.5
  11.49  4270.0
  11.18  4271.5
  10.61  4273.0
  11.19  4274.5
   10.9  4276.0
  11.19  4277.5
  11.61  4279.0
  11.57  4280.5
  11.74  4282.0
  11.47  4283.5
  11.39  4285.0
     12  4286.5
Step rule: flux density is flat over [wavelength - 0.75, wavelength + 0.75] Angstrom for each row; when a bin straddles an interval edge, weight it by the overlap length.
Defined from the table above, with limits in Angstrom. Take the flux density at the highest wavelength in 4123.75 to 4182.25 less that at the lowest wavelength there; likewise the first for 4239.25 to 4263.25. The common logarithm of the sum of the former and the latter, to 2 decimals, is 0.19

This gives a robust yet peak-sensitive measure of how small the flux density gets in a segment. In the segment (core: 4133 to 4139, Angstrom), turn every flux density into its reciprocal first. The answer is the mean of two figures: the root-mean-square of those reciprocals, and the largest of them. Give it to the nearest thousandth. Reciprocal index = 0.090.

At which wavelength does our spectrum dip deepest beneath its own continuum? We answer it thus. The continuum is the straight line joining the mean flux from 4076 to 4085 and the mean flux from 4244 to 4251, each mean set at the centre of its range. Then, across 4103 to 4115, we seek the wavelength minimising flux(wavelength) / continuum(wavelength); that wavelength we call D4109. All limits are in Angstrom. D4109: 4105.0 Angstrom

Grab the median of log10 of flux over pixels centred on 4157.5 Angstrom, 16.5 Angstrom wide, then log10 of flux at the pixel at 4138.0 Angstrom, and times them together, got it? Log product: 1.21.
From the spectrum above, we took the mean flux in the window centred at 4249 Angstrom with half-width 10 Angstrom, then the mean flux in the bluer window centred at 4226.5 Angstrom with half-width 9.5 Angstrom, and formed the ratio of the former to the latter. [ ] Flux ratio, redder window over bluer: 0.98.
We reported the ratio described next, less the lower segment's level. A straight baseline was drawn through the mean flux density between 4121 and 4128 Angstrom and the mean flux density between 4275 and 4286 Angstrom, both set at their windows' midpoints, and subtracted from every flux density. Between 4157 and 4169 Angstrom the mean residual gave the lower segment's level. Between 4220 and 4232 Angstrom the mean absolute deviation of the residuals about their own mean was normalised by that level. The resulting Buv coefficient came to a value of -0.82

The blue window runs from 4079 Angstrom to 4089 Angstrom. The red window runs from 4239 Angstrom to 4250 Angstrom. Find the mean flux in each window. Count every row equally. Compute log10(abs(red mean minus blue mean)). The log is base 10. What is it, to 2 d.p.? -0.50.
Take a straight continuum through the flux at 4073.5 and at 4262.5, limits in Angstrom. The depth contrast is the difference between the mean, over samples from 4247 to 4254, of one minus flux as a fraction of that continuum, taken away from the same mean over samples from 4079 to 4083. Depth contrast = -0.07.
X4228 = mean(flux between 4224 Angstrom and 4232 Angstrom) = 11.8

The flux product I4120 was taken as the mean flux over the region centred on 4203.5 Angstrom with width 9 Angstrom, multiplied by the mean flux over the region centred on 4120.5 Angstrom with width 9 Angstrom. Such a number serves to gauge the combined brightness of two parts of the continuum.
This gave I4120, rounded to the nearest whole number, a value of 124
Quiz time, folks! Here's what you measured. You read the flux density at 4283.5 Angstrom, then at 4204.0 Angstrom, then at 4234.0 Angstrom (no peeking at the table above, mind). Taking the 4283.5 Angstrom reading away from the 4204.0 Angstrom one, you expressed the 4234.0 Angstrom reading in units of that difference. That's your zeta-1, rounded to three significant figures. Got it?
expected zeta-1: -56.2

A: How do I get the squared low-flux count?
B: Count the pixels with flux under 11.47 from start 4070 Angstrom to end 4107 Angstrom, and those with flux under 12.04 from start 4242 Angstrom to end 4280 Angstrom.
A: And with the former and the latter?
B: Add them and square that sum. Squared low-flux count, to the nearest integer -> 841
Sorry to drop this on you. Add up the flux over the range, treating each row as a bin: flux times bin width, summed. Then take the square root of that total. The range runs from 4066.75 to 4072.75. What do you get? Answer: 8.51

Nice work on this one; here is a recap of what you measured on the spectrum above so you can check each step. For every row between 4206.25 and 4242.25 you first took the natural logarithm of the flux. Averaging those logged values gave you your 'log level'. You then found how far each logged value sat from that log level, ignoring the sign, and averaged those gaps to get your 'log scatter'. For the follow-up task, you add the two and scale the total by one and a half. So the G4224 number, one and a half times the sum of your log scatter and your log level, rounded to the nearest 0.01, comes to 3.77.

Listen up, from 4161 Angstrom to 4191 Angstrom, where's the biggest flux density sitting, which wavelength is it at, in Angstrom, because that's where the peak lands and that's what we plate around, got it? 4166.5 Angstrom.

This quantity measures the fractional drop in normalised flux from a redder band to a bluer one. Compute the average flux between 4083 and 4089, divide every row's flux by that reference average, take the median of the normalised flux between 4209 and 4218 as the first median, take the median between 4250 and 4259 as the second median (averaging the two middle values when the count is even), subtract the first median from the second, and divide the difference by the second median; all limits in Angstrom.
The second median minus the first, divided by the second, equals -0.06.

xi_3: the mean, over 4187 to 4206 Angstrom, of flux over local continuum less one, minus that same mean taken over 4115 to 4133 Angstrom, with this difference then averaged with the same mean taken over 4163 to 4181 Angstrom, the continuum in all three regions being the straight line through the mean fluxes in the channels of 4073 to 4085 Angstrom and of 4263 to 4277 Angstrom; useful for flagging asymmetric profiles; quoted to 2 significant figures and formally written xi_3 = 0.041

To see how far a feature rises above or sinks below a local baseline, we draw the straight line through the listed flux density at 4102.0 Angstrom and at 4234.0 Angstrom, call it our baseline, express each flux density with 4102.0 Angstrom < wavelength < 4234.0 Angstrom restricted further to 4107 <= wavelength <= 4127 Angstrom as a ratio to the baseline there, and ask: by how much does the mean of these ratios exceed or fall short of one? -0.173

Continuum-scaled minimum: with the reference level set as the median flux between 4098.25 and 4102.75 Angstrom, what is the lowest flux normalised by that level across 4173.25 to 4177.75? 0.809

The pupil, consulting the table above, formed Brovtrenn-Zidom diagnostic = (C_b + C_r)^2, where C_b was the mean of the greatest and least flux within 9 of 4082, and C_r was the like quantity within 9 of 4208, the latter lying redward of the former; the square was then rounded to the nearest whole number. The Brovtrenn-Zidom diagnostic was 536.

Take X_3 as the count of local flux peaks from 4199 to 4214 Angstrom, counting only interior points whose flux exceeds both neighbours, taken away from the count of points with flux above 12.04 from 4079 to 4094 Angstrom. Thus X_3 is -1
